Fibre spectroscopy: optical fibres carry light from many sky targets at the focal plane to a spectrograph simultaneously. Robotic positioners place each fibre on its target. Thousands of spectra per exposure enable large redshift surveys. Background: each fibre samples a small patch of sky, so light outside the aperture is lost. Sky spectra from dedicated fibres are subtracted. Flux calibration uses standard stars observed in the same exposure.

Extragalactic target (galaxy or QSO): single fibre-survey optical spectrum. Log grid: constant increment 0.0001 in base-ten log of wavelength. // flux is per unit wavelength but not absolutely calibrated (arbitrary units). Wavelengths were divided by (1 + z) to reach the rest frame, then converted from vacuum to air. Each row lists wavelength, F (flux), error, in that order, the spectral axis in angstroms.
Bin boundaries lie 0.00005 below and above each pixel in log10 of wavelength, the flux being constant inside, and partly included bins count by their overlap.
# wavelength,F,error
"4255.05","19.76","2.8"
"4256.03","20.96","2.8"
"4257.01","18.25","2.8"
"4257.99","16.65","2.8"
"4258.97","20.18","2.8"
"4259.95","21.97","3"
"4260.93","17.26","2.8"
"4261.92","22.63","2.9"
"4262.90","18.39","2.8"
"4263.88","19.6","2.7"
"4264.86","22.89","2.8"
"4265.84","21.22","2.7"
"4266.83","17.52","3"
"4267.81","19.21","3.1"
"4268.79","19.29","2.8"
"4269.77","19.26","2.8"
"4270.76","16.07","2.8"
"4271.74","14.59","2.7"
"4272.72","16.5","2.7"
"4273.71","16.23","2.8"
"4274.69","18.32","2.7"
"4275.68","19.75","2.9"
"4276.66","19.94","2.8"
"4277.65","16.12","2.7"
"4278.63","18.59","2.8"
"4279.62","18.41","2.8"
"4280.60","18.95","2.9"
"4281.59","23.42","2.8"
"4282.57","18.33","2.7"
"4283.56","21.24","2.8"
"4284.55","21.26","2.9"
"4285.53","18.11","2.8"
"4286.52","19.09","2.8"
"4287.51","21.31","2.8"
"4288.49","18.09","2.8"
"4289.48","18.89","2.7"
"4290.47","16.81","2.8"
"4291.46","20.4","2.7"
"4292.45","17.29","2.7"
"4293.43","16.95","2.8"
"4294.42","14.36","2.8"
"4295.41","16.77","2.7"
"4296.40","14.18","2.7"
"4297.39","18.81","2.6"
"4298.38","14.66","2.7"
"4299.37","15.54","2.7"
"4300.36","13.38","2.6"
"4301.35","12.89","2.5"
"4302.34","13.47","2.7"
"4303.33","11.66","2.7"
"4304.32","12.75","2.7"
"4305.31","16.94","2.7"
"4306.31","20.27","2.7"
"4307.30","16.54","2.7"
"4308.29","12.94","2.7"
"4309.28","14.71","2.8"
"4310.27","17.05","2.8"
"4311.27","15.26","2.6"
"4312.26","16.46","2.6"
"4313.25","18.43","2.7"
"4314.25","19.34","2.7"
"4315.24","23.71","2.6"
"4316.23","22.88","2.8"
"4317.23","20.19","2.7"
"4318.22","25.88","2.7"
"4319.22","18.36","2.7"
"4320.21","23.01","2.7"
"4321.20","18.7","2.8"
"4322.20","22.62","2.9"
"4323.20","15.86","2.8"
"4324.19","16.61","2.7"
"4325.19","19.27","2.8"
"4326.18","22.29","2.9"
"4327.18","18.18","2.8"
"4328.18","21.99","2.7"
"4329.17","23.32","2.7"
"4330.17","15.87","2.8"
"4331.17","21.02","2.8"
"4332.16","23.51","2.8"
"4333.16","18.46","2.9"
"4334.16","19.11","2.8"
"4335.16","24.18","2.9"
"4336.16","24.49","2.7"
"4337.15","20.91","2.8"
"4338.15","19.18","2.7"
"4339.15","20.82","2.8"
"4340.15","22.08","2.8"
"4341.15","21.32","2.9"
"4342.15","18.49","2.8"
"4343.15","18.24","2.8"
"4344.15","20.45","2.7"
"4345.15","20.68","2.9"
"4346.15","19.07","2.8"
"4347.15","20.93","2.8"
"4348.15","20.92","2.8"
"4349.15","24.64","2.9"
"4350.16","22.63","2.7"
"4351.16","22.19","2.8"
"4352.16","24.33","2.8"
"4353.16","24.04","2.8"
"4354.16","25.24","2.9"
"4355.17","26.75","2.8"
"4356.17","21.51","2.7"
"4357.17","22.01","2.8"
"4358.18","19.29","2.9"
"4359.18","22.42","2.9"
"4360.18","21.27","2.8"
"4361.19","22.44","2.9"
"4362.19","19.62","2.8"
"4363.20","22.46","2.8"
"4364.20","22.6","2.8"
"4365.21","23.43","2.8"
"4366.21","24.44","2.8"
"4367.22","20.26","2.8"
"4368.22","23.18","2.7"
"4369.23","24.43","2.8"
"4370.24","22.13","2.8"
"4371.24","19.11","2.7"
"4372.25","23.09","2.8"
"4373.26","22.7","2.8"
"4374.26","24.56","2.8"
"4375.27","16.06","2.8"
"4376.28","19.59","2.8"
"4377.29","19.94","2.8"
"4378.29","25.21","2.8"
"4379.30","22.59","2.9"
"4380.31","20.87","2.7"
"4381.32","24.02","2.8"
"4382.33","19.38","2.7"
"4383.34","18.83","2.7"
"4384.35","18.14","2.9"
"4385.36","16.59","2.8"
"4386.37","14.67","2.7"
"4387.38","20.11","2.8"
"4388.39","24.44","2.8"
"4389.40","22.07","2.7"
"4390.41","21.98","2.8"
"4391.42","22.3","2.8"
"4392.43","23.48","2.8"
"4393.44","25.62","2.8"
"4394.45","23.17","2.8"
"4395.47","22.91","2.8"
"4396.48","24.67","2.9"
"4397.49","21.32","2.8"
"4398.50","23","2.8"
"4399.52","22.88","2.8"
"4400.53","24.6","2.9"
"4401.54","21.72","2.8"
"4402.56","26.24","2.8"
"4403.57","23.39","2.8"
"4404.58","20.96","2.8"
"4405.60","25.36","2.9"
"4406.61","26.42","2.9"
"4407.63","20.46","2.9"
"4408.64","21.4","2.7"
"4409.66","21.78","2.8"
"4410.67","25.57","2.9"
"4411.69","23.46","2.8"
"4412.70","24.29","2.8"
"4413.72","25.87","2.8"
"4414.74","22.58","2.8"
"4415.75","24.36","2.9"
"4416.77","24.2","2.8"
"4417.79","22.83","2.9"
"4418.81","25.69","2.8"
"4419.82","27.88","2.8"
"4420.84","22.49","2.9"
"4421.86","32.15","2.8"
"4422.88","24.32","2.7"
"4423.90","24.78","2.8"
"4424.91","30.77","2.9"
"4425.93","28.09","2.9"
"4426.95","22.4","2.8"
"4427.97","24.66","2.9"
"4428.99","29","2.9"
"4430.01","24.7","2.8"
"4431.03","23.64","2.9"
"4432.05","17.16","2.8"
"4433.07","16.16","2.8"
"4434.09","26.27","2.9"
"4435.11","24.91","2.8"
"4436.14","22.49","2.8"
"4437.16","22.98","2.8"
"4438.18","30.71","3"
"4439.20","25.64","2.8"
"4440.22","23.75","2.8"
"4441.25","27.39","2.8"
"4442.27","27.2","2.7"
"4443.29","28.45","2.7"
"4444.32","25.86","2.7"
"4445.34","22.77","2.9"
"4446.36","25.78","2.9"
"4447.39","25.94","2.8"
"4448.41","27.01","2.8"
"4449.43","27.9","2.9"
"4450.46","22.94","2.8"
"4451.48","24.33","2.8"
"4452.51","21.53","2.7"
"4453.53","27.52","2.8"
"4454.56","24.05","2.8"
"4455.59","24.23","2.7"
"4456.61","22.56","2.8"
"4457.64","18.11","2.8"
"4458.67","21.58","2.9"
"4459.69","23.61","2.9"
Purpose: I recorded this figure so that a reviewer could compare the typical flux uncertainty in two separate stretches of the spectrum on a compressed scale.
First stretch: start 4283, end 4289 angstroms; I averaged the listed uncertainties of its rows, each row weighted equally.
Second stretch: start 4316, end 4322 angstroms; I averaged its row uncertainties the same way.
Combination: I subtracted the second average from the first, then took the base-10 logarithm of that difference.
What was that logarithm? -1.1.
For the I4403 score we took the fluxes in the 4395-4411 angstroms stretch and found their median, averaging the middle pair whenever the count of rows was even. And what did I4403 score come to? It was 23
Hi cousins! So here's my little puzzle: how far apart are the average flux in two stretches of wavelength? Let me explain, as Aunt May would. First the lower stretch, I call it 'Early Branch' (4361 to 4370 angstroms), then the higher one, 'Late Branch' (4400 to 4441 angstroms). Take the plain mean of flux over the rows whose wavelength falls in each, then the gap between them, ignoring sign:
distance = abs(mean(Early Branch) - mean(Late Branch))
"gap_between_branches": 1.9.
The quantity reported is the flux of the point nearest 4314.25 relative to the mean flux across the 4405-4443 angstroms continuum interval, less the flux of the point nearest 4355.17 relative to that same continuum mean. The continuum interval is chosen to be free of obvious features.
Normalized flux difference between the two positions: -0.30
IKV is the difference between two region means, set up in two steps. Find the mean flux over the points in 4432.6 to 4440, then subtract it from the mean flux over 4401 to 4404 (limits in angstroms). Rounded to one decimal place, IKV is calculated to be -0.4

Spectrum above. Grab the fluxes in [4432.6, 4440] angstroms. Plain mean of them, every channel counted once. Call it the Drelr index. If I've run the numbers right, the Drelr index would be 24.2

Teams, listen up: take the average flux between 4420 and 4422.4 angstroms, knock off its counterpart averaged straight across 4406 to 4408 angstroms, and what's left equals 4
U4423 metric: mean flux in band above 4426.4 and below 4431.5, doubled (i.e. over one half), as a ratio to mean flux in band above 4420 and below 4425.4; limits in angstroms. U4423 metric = 1.8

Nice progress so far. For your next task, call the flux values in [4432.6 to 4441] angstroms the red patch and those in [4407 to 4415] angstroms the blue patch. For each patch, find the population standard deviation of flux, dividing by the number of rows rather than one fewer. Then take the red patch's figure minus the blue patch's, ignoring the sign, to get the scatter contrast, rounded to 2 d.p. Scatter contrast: 2.01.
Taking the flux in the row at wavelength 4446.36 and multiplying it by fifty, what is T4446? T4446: 1289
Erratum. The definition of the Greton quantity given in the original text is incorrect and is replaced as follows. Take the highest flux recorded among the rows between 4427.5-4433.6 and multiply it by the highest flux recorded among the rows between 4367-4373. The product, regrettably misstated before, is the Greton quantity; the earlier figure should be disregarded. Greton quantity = 708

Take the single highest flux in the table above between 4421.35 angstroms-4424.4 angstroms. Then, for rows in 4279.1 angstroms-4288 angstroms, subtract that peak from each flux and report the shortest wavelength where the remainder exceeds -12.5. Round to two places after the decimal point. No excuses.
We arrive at 4281.59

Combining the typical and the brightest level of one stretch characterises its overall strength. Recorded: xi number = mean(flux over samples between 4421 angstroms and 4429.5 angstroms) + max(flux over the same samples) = 59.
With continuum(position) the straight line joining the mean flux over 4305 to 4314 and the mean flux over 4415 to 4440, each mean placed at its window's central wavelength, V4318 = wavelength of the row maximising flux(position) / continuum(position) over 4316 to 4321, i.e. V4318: 4318.22 angstroms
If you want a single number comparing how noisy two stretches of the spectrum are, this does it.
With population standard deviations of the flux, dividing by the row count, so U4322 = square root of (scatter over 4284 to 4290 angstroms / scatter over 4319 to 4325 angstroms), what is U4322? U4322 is 0.70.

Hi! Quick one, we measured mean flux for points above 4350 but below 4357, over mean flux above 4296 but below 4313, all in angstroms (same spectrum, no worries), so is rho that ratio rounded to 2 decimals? 1.57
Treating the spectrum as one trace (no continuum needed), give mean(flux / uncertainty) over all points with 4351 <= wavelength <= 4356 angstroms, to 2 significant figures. 8.7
